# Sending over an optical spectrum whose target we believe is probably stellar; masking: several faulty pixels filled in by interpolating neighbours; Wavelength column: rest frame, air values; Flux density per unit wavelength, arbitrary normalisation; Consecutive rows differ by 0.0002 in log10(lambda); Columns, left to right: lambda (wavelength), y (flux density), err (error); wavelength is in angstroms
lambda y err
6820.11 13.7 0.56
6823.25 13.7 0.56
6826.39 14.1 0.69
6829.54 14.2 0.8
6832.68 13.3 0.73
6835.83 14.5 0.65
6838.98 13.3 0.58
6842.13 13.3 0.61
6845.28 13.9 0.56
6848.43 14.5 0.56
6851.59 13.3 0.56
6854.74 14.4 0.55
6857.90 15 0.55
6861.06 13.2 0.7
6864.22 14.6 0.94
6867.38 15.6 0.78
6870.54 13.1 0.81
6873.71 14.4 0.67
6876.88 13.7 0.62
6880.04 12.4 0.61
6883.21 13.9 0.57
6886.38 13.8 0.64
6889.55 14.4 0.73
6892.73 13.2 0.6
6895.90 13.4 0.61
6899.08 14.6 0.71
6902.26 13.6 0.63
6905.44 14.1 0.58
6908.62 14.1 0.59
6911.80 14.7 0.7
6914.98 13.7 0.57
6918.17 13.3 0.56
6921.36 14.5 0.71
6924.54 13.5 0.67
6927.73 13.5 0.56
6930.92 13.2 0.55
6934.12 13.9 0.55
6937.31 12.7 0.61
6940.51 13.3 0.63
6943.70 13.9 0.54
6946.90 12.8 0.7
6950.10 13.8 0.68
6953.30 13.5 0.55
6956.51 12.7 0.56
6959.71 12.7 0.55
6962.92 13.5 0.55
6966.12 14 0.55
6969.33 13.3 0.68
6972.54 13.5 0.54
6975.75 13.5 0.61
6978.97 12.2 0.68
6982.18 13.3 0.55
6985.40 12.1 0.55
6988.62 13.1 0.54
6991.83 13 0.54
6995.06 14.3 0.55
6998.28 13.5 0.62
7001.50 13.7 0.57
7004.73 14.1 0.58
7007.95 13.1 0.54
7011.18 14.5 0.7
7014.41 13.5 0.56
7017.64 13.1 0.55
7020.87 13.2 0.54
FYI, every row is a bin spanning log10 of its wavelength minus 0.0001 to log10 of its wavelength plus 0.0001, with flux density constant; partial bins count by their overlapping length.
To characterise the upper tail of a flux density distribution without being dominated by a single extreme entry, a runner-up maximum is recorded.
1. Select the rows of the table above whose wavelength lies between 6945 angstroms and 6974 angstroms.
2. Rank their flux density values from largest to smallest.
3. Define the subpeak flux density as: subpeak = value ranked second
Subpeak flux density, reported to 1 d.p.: 13.8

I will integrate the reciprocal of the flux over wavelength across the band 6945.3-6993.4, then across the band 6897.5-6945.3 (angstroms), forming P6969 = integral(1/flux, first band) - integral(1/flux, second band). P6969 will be 0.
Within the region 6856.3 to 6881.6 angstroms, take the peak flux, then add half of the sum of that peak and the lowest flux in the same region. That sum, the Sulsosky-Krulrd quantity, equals 29.6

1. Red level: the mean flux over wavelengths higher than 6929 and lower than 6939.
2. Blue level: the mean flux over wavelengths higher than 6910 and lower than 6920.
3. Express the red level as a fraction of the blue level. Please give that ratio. 0.95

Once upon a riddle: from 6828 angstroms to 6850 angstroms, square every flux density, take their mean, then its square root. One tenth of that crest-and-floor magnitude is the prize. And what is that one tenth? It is 1.39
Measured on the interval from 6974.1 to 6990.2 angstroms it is 1.29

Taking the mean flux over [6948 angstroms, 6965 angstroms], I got 13.2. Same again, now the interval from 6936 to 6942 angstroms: 13.0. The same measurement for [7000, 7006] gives 13.9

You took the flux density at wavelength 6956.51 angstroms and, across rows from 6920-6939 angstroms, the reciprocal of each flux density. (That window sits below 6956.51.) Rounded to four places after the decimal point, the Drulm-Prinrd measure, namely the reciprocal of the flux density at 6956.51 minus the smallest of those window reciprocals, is 0.0098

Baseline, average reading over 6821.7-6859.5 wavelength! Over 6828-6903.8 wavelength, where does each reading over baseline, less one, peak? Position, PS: 6867.38 angstroms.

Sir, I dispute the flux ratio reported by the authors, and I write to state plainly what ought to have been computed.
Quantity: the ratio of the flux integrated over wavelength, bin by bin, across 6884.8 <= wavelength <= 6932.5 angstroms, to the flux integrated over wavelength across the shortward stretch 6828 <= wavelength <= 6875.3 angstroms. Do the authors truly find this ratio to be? 0.994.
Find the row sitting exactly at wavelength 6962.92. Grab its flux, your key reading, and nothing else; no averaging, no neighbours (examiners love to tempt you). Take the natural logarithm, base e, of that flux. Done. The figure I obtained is 2.60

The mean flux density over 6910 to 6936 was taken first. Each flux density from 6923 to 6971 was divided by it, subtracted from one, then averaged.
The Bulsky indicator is 0.031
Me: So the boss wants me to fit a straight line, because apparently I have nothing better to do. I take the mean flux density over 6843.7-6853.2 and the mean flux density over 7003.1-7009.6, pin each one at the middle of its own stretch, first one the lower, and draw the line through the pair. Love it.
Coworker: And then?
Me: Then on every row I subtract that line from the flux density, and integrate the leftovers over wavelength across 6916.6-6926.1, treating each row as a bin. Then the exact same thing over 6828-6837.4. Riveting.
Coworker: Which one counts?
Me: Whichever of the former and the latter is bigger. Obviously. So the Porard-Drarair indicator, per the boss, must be 1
